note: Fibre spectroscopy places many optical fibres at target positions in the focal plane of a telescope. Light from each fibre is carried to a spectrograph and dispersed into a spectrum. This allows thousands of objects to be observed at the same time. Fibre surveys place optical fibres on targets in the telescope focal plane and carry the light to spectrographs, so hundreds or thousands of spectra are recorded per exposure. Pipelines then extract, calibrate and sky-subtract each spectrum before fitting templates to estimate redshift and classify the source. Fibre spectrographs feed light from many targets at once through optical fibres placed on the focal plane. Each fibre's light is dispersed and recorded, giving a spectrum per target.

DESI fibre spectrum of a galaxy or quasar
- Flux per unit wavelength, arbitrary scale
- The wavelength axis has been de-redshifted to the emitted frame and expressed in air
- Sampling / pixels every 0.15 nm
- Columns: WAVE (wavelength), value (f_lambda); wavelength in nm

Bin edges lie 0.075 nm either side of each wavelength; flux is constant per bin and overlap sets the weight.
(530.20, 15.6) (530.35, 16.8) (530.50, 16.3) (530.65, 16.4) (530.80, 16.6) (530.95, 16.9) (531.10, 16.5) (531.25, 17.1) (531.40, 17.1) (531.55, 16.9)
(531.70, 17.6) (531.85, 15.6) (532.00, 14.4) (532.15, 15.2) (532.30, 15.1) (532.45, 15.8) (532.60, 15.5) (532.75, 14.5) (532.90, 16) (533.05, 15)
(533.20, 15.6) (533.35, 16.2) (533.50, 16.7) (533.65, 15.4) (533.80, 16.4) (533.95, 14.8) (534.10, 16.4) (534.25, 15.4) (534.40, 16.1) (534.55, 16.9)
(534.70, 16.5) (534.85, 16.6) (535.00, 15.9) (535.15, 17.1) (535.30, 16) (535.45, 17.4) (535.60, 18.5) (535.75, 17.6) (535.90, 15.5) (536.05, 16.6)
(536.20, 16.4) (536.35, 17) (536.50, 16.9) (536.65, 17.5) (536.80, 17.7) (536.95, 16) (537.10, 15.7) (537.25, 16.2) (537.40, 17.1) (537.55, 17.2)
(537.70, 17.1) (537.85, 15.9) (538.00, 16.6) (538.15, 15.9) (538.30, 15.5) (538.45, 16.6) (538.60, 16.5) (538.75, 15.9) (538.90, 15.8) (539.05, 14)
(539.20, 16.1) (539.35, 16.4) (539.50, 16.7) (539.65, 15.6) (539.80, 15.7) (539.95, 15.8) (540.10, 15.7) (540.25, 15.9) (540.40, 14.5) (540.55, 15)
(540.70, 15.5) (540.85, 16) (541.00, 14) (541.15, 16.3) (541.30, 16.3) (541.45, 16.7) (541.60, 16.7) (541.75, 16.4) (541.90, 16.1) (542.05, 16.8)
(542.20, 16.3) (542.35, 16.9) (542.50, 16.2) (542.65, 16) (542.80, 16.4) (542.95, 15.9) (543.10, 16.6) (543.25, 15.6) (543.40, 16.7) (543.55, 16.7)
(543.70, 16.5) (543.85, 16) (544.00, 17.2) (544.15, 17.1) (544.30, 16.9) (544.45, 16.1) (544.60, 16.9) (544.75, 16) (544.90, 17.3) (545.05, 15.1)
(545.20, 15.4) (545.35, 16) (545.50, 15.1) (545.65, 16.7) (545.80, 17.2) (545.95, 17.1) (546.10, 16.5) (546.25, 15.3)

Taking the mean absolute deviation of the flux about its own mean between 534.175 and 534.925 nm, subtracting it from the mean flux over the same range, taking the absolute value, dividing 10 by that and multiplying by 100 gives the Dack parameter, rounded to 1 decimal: 63.1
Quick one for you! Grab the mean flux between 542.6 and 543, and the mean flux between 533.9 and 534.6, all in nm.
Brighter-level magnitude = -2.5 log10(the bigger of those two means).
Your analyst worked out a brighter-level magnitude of -3.02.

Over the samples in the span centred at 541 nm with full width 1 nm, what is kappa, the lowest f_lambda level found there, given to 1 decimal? 14.0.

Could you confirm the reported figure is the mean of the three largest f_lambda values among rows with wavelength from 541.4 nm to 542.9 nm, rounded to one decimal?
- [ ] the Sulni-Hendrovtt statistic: 16.8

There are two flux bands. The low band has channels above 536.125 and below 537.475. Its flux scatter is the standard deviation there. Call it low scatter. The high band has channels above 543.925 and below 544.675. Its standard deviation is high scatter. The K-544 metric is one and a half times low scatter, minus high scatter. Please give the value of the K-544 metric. 0.6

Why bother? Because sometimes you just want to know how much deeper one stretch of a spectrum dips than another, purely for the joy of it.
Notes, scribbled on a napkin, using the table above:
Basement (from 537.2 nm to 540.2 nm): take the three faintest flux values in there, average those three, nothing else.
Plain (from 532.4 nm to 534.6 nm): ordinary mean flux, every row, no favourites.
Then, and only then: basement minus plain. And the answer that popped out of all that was -0.7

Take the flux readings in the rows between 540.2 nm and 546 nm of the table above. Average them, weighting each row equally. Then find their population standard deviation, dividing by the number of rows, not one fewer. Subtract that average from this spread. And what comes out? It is -15.5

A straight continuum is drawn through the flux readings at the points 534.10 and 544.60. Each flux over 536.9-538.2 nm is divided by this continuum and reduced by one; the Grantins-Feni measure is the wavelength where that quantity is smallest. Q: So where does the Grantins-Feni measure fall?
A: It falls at 537.10 nm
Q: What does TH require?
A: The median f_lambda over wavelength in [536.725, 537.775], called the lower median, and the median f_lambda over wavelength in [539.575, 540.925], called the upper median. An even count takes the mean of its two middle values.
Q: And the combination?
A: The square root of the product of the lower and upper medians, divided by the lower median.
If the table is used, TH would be 0.96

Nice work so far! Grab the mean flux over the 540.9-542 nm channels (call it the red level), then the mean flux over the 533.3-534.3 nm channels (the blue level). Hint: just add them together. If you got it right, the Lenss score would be 32.0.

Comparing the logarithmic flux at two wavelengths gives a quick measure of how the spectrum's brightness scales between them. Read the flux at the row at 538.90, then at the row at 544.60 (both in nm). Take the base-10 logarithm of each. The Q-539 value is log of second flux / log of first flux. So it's 1.02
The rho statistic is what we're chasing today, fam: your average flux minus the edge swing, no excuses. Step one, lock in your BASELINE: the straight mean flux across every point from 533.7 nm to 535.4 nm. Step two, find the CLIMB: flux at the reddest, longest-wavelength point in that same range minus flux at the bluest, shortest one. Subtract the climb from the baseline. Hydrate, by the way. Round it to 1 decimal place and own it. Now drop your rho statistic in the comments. 16.6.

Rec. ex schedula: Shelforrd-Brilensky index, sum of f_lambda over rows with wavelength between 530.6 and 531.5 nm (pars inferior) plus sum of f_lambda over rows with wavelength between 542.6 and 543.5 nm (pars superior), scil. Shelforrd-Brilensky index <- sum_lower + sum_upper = 198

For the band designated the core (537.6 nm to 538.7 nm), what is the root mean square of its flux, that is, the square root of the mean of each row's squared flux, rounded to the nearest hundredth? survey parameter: 16.31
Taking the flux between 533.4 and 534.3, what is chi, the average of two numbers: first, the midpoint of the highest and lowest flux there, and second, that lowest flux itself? 15.3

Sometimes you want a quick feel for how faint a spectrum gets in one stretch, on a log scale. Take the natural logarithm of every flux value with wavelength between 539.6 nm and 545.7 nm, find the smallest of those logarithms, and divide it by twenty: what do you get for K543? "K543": 0.132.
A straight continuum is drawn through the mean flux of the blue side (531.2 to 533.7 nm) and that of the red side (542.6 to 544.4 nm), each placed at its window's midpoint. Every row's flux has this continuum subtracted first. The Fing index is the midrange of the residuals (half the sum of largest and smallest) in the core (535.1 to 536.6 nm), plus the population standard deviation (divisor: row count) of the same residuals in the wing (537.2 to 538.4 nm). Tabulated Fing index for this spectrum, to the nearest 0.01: 1.58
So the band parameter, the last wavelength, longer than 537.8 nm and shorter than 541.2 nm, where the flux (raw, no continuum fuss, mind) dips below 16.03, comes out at 541.00 nm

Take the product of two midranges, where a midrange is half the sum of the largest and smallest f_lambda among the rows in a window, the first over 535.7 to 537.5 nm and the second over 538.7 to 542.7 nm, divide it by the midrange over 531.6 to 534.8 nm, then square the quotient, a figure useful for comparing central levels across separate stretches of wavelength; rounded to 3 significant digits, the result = 257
